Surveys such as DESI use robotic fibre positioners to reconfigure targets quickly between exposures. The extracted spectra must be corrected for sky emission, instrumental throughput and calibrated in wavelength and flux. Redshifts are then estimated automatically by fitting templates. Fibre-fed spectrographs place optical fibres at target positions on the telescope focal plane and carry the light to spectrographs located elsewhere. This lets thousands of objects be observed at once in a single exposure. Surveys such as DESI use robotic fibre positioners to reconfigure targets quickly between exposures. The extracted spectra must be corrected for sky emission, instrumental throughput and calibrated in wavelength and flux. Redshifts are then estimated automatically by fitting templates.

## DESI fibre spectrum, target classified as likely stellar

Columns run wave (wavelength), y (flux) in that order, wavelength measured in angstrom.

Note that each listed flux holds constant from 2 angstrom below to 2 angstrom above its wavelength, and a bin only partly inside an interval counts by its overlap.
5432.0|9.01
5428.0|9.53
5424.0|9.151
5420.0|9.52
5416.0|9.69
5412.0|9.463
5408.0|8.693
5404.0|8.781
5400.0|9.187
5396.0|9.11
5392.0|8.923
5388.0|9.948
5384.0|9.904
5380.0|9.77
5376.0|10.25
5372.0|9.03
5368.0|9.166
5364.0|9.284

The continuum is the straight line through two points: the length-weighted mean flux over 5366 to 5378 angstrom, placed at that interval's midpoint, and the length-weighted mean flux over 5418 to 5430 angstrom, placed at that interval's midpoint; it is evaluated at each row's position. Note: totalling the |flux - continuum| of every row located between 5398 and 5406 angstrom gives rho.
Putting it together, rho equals 0.90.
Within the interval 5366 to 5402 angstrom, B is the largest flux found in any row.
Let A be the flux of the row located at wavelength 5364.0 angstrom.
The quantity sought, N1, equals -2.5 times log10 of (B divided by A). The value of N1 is -0.11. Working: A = 9.284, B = 10.25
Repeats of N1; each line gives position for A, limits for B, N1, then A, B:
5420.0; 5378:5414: -0.05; 9.52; 9.948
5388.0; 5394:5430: 0.03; 9.948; 9.69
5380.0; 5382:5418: -0.02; 9.77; 9.948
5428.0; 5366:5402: -0.08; 9.53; 10.25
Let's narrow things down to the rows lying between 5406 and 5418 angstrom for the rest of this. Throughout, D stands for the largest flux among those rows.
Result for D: 9.69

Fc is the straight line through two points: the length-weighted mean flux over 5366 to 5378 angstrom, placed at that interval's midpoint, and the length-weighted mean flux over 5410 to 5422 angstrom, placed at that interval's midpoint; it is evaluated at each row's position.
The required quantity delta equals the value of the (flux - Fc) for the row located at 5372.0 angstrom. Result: -0.45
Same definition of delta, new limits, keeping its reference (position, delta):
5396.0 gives -0.41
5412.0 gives -0.09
